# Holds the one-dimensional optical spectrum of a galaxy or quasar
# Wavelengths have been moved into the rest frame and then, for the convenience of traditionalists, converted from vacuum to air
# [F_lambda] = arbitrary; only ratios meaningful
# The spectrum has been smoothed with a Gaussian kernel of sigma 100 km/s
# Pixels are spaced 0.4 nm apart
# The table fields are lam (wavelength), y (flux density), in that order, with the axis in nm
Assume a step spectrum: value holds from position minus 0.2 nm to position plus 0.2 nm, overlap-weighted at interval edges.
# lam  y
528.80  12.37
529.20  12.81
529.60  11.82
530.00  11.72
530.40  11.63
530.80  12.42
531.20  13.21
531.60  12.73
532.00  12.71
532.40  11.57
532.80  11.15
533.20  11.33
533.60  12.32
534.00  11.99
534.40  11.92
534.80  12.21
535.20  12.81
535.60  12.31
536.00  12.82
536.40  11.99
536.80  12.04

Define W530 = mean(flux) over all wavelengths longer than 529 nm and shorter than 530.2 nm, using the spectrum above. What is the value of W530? 12.1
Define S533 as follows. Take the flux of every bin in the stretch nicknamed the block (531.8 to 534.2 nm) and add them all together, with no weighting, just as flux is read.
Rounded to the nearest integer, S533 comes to 71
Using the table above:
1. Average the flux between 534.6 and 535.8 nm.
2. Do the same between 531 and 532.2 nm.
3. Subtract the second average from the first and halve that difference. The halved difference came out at -0.22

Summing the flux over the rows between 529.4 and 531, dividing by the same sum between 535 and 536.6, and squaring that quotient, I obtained 0.91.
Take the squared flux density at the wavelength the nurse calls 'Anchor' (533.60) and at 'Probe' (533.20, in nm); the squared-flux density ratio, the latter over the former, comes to 0.85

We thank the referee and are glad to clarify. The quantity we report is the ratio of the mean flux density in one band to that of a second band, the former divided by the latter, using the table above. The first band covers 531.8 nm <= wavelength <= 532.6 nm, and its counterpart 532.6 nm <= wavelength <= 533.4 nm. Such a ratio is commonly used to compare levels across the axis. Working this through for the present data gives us 1.08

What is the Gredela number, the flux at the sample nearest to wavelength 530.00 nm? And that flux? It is 11.72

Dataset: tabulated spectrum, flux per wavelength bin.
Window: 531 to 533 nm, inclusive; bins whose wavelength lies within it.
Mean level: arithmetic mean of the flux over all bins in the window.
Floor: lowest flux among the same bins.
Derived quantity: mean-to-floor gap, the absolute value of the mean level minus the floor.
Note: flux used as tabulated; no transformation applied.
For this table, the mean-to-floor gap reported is 1.1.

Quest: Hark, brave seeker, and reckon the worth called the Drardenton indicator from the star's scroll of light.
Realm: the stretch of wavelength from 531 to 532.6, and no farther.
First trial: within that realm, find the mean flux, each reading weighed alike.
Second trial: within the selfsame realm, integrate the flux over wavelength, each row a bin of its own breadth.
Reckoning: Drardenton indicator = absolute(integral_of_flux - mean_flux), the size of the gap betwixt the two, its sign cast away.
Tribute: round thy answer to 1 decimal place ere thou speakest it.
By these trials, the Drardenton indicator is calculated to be 7.5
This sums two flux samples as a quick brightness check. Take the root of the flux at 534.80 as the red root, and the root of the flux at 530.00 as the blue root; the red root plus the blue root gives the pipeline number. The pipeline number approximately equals 6.92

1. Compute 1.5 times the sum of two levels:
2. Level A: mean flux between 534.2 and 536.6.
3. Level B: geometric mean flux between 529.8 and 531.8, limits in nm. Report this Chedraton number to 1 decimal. 37.0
